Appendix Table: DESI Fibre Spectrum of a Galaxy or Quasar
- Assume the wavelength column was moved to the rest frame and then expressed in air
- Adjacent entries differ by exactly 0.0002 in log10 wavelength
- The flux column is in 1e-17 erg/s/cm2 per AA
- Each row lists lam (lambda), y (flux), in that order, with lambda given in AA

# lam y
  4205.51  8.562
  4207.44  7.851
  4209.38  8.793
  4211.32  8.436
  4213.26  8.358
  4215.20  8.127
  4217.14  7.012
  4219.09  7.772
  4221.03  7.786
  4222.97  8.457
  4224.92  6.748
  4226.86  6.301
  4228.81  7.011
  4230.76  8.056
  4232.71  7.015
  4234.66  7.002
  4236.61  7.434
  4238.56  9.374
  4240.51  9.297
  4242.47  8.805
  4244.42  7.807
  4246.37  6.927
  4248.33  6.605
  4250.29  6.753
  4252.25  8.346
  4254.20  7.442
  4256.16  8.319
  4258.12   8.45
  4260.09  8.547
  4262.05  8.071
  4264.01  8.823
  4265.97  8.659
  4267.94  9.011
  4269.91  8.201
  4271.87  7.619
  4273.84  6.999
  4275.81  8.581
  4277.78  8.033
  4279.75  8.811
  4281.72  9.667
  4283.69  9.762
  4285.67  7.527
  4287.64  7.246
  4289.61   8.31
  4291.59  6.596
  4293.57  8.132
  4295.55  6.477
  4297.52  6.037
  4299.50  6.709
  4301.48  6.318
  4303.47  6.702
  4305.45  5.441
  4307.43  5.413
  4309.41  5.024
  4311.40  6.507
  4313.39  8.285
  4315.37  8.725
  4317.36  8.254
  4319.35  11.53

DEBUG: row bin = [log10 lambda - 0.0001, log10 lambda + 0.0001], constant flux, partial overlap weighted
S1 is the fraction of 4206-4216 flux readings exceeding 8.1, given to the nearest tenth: 0.8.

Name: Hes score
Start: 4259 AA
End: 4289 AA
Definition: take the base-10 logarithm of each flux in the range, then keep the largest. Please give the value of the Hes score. 0.990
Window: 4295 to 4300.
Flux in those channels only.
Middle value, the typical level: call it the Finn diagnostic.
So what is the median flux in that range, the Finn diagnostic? 6.5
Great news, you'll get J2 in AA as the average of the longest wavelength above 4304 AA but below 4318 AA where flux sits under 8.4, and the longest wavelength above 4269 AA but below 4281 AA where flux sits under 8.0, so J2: 4295.6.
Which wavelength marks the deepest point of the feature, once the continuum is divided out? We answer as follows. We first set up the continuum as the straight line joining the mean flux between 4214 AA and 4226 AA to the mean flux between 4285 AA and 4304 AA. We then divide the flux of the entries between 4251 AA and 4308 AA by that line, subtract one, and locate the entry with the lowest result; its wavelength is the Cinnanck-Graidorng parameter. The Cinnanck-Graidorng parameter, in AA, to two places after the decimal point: 4307.43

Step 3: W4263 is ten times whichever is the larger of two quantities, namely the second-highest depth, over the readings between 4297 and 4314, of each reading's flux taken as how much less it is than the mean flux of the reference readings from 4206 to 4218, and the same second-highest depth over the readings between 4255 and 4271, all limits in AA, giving 27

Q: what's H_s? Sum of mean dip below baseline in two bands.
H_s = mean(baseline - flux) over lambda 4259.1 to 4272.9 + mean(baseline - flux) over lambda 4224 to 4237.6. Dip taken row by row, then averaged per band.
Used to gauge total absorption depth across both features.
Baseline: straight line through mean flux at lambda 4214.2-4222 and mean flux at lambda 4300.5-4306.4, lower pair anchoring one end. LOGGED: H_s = -1.2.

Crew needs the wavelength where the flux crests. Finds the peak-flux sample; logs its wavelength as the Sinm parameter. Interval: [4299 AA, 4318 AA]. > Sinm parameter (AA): 4315.37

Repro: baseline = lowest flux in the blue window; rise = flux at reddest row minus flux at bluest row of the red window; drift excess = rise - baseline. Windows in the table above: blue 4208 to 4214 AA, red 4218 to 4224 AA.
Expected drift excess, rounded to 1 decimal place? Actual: -7.7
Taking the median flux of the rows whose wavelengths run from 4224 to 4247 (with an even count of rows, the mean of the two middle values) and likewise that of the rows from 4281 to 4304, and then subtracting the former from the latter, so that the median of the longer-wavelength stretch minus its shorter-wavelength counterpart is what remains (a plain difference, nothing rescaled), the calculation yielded -0.2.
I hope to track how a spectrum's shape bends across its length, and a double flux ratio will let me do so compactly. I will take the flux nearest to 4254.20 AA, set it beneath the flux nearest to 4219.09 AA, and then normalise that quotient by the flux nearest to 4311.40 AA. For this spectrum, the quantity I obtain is 0.16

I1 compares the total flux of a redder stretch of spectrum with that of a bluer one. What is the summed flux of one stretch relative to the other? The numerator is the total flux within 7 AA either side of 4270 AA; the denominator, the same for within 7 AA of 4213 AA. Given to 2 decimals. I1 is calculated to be 1.03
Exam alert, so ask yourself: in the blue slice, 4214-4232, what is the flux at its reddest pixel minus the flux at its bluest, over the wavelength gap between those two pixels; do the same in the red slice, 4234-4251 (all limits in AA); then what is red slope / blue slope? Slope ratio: 3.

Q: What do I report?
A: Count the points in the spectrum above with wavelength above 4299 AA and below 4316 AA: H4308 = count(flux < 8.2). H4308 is 7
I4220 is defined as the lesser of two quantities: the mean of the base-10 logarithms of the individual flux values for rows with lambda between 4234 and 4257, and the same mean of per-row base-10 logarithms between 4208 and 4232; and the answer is 0.886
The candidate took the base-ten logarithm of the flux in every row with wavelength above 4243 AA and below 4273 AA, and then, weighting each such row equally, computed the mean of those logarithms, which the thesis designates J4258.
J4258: 0.900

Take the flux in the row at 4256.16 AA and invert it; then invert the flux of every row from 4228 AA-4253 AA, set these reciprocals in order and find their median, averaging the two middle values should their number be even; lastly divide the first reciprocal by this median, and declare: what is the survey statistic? 0.89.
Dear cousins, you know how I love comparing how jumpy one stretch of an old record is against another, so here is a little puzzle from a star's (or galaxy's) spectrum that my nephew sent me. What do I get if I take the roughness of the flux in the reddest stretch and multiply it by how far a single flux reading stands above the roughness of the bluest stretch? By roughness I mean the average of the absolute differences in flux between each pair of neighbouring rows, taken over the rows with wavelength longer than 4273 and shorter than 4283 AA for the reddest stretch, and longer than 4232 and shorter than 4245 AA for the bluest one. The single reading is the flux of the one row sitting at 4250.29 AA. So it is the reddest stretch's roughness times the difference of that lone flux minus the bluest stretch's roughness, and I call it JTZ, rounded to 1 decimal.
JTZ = 5.7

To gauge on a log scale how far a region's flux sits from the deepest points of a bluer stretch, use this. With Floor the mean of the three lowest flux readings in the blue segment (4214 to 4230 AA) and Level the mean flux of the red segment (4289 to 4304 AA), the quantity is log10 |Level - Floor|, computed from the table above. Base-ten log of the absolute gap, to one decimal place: -0.7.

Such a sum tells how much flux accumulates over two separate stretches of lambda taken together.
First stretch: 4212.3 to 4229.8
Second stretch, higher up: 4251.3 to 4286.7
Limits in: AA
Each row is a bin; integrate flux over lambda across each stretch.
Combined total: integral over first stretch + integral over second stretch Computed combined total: 428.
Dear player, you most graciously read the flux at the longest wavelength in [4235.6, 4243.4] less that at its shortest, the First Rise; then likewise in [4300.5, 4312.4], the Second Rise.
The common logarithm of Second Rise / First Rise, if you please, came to -0.9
